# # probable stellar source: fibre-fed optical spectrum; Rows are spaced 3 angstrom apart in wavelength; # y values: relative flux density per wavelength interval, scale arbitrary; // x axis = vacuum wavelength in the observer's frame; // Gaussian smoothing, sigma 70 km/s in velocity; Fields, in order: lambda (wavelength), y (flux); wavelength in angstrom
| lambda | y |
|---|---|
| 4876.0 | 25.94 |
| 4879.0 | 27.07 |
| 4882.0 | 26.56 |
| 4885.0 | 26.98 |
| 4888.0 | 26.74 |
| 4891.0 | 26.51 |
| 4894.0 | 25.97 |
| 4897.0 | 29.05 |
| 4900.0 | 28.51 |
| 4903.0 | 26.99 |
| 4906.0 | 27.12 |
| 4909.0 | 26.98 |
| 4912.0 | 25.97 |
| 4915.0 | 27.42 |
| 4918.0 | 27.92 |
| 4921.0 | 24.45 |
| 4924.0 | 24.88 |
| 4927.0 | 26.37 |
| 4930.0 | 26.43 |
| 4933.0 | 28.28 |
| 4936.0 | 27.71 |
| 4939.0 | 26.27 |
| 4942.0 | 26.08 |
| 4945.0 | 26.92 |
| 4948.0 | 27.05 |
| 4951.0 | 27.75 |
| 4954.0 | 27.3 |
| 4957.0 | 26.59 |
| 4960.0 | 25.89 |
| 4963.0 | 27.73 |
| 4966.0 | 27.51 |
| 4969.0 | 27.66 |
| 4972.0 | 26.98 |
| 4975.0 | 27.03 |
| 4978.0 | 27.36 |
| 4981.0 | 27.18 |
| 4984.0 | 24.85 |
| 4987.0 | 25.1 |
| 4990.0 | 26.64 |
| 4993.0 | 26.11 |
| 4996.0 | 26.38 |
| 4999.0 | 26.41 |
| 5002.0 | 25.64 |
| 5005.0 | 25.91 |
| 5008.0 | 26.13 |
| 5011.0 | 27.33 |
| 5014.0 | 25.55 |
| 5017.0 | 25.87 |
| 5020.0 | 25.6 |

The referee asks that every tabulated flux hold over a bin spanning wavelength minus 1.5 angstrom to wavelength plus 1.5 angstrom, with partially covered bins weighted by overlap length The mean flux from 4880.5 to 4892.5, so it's 26.7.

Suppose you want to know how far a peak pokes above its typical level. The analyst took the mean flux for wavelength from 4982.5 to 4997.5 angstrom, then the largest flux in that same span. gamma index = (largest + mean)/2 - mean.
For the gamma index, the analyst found 0.41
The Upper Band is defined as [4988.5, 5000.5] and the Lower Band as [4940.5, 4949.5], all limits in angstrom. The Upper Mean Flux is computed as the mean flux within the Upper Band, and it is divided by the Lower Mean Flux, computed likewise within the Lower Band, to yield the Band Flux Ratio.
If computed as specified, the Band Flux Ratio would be 0.99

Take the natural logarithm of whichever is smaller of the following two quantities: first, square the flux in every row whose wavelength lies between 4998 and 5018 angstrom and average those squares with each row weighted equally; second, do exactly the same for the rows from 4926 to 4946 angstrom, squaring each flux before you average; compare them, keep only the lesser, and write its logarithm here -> 6.53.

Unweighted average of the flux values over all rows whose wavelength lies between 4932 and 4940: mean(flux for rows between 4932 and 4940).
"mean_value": 27.4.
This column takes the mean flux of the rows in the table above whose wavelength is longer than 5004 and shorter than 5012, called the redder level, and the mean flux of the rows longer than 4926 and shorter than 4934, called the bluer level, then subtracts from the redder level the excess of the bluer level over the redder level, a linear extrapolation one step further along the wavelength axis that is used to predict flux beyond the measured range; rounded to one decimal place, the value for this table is 25.9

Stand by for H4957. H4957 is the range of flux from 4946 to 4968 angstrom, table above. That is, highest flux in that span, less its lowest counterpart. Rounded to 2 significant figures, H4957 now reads 1.9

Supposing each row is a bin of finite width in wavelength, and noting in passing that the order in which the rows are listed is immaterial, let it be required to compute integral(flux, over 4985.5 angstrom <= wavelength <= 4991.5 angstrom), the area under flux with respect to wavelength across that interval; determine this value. 155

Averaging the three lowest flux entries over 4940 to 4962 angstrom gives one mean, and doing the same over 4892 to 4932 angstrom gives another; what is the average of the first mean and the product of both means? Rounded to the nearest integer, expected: 342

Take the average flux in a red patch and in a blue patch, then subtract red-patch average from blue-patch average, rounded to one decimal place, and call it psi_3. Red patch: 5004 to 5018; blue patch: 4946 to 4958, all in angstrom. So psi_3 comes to 1.0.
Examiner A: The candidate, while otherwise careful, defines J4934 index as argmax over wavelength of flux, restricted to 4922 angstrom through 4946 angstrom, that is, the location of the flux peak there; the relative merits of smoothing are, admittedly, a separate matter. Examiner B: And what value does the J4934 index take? 4933.0 angstrom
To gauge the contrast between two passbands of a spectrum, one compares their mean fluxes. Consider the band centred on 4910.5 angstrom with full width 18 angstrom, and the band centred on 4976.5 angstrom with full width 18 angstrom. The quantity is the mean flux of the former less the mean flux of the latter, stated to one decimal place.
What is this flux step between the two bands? 0.2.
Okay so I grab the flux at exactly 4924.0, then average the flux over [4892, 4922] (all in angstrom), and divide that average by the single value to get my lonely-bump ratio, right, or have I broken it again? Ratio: 1.09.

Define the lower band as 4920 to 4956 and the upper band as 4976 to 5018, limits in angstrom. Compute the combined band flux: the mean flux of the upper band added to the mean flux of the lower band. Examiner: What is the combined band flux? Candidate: 52.8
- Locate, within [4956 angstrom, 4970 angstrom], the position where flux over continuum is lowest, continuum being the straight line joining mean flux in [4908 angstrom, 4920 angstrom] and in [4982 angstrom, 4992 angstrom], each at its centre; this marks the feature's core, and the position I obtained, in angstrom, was 4960.0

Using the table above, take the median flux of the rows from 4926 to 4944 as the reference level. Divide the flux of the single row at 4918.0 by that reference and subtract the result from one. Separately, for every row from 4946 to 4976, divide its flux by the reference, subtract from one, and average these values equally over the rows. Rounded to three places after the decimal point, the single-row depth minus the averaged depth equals -0.029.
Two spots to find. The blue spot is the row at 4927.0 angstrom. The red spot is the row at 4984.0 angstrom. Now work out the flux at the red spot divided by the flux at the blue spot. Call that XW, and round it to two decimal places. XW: 0.94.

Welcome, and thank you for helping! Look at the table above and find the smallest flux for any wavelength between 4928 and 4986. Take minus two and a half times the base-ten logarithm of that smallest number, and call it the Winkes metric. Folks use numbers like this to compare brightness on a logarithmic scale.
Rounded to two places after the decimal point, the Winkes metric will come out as -3.49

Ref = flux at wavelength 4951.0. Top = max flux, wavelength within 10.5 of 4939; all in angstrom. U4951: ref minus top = -0.53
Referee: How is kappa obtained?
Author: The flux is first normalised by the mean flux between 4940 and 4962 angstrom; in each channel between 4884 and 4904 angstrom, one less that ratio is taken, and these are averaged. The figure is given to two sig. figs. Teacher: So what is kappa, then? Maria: -0.017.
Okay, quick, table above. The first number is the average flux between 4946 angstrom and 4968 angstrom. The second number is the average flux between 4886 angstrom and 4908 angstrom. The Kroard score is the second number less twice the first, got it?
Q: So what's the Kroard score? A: -27.0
